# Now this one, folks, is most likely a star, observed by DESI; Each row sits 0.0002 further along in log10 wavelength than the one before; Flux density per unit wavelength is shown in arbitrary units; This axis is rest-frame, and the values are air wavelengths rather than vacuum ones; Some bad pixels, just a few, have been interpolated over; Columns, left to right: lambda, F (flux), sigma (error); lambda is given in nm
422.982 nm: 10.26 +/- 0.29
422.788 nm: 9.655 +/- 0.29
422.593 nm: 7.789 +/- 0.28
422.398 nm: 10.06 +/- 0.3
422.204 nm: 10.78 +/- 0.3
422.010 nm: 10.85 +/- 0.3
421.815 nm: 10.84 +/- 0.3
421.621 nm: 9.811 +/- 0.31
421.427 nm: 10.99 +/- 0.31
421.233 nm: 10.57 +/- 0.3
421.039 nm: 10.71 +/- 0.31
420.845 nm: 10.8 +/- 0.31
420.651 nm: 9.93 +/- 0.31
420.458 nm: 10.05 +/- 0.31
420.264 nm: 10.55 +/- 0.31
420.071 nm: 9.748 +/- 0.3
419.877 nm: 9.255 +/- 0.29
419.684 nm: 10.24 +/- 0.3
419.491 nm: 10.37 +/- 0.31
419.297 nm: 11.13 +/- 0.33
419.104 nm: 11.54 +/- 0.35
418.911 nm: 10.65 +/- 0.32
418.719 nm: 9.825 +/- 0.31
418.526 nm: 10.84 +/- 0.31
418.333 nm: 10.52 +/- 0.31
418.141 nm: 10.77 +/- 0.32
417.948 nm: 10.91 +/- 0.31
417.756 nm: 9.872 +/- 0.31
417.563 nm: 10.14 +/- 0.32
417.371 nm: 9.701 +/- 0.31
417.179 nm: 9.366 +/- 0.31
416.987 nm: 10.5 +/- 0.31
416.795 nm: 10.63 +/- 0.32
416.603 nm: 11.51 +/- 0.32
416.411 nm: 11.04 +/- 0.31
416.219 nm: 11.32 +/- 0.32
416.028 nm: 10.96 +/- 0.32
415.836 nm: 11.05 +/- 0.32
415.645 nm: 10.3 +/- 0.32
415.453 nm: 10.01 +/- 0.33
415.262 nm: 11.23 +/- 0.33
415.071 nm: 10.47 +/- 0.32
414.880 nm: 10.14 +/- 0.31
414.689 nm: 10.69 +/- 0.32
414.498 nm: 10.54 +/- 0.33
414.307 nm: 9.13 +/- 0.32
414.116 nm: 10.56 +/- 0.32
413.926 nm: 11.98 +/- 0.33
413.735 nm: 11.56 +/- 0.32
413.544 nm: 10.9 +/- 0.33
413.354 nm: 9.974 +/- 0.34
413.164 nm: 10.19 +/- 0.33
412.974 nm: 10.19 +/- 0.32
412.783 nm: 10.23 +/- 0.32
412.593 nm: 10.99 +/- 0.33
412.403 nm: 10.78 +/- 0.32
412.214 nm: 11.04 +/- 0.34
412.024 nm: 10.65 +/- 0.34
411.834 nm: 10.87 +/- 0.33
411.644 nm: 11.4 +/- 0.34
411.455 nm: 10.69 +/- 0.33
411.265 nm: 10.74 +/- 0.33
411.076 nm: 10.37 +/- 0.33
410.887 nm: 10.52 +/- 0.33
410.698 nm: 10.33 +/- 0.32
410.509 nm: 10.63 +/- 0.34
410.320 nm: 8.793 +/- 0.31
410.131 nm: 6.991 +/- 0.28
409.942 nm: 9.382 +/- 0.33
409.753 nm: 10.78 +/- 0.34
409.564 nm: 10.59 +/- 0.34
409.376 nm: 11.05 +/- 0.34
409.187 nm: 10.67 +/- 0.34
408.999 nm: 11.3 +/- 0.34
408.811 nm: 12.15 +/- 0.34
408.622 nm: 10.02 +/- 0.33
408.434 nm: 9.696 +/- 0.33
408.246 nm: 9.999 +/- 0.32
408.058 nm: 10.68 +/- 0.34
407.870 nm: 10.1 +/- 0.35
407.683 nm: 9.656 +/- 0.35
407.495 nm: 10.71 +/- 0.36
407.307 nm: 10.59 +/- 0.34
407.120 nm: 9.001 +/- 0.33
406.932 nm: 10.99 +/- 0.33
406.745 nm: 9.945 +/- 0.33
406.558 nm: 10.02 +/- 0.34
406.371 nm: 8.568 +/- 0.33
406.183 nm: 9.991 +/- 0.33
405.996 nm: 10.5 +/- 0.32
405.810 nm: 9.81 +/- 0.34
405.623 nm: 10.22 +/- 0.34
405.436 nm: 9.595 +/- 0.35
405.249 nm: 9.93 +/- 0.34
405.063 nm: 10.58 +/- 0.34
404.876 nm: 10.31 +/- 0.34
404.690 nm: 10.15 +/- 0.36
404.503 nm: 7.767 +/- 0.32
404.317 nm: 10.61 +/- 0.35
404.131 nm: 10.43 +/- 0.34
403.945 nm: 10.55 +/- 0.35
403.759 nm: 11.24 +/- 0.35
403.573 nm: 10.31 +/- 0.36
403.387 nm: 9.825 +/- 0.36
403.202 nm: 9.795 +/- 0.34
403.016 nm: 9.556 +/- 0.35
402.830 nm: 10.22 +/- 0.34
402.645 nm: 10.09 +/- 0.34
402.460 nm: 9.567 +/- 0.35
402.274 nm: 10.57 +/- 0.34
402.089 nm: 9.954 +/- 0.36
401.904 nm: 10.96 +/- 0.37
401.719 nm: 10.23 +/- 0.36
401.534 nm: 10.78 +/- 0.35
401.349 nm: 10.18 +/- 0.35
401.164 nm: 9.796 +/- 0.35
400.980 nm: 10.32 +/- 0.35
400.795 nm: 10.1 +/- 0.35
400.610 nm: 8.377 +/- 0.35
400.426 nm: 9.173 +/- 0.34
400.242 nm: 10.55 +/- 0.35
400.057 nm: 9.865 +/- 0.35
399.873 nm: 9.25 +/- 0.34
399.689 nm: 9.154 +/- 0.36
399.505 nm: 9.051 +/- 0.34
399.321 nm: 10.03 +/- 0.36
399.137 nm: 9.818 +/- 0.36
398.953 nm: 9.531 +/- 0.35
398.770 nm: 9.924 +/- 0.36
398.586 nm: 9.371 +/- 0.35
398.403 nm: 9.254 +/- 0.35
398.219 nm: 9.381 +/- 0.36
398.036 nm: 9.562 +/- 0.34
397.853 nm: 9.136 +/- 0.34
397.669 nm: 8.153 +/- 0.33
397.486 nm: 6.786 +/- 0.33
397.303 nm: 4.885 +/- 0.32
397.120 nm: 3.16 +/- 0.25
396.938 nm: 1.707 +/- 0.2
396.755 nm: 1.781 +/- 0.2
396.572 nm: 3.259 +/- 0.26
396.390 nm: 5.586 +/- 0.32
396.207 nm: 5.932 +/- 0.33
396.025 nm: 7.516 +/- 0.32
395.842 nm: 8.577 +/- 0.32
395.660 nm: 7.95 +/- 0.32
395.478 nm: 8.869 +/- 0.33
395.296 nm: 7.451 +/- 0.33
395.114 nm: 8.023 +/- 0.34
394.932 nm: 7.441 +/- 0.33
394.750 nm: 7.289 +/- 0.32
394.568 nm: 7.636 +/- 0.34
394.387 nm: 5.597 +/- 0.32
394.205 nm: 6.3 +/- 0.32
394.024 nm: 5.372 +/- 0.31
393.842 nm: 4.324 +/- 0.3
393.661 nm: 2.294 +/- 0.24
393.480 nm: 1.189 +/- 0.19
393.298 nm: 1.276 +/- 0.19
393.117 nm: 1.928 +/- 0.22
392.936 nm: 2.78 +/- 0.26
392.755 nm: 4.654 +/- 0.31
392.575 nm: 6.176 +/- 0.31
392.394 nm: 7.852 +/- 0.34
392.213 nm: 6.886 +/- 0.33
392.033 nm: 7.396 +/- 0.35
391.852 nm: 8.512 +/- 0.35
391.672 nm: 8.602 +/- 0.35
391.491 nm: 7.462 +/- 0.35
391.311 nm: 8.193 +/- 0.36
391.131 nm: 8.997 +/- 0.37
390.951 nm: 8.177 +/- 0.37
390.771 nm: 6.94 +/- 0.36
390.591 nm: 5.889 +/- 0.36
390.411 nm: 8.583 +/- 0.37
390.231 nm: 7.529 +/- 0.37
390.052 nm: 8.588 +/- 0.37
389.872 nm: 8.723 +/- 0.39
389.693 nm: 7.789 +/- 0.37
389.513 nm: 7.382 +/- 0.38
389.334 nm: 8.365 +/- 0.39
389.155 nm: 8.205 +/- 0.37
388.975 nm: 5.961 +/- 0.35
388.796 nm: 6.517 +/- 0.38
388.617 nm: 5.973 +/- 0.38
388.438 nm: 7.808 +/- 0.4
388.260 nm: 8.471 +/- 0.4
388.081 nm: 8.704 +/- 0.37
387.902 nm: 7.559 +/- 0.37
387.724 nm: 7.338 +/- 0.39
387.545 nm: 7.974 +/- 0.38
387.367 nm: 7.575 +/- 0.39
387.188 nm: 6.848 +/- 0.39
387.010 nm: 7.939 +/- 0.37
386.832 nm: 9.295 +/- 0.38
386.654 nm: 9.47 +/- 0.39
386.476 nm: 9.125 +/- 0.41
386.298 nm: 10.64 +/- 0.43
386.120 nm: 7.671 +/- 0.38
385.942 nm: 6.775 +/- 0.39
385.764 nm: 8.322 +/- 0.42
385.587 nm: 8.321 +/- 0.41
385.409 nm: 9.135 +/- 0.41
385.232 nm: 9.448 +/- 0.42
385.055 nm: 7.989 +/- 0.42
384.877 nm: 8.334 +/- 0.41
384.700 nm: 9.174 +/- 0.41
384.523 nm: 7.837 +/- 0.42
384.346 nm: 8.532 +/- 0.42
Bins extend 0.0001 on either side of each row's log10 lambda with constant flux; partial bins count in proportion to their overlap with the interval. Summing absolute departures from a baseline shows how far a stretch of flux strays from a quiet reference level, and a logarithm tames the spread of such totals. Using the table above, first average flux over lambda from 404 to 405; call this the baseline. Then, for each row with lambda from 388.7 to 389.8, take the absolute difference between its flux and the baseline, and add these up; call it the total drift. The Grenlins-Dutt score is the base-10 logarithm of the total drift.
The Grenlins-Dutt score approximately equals 1.2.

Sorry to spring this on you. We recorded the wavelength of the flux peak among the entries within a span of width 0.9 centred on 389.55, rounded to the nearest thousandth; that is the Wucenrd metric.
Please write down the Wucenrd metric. 389.872 nm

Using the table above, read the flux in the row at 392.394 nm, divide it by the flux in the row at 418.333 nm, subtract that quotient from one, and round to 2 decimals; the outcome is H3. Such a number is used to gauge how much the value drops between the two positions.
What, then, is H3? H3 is 0.25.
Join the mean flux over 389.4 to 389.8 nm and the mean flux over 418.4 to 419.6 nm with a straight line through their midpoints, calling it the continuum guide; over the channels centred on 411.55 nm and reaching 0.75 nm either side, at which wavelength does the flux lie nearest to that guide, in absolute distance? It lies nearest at 411.076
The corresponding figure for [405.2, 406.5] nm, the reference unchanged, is 405.436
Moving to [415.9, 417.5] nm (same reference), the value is 416.987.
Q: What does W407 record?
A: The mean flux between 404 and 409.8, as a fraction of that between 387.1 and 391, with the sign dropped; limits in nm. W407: 1.3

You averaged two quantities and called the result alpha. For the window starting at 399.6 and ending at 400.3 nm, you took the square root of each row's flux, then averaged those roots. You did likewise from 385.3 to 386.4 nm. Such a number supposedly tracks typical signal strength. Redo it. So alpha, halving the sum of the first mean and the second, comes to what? 3.01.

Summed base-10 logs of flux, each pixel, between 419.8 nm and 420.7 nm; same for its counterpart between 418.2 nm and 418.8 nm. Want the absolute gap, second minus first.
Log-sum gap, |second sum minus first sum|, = 1.9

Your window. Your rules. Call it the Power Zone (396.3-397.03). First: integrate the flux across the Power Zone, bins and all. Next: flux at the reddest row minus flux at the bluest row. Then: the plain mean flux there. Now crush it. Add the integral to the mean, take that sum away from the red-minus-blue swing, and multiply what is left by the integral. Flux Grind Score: -21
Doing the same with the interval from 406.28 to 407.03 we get -110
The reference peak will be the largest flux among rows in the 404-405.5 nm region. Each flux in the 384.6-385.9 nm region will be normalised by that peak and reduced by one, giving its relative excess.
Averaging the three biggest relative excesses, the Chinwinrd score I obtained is -0.13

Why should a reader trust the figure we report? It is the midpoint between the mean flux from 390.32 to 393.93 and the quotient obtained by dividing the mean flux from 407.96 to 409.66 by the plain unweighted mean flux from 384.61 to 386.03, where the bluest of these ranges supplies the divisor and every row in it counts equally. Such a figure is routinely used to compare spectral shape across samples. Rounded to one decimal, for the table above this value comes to 3.6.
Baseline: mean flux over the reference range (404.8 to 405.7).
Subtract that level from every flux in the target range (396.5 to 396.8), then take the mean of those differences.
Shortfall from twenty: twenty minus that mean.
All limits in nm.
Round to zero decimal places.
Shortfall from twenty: 28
